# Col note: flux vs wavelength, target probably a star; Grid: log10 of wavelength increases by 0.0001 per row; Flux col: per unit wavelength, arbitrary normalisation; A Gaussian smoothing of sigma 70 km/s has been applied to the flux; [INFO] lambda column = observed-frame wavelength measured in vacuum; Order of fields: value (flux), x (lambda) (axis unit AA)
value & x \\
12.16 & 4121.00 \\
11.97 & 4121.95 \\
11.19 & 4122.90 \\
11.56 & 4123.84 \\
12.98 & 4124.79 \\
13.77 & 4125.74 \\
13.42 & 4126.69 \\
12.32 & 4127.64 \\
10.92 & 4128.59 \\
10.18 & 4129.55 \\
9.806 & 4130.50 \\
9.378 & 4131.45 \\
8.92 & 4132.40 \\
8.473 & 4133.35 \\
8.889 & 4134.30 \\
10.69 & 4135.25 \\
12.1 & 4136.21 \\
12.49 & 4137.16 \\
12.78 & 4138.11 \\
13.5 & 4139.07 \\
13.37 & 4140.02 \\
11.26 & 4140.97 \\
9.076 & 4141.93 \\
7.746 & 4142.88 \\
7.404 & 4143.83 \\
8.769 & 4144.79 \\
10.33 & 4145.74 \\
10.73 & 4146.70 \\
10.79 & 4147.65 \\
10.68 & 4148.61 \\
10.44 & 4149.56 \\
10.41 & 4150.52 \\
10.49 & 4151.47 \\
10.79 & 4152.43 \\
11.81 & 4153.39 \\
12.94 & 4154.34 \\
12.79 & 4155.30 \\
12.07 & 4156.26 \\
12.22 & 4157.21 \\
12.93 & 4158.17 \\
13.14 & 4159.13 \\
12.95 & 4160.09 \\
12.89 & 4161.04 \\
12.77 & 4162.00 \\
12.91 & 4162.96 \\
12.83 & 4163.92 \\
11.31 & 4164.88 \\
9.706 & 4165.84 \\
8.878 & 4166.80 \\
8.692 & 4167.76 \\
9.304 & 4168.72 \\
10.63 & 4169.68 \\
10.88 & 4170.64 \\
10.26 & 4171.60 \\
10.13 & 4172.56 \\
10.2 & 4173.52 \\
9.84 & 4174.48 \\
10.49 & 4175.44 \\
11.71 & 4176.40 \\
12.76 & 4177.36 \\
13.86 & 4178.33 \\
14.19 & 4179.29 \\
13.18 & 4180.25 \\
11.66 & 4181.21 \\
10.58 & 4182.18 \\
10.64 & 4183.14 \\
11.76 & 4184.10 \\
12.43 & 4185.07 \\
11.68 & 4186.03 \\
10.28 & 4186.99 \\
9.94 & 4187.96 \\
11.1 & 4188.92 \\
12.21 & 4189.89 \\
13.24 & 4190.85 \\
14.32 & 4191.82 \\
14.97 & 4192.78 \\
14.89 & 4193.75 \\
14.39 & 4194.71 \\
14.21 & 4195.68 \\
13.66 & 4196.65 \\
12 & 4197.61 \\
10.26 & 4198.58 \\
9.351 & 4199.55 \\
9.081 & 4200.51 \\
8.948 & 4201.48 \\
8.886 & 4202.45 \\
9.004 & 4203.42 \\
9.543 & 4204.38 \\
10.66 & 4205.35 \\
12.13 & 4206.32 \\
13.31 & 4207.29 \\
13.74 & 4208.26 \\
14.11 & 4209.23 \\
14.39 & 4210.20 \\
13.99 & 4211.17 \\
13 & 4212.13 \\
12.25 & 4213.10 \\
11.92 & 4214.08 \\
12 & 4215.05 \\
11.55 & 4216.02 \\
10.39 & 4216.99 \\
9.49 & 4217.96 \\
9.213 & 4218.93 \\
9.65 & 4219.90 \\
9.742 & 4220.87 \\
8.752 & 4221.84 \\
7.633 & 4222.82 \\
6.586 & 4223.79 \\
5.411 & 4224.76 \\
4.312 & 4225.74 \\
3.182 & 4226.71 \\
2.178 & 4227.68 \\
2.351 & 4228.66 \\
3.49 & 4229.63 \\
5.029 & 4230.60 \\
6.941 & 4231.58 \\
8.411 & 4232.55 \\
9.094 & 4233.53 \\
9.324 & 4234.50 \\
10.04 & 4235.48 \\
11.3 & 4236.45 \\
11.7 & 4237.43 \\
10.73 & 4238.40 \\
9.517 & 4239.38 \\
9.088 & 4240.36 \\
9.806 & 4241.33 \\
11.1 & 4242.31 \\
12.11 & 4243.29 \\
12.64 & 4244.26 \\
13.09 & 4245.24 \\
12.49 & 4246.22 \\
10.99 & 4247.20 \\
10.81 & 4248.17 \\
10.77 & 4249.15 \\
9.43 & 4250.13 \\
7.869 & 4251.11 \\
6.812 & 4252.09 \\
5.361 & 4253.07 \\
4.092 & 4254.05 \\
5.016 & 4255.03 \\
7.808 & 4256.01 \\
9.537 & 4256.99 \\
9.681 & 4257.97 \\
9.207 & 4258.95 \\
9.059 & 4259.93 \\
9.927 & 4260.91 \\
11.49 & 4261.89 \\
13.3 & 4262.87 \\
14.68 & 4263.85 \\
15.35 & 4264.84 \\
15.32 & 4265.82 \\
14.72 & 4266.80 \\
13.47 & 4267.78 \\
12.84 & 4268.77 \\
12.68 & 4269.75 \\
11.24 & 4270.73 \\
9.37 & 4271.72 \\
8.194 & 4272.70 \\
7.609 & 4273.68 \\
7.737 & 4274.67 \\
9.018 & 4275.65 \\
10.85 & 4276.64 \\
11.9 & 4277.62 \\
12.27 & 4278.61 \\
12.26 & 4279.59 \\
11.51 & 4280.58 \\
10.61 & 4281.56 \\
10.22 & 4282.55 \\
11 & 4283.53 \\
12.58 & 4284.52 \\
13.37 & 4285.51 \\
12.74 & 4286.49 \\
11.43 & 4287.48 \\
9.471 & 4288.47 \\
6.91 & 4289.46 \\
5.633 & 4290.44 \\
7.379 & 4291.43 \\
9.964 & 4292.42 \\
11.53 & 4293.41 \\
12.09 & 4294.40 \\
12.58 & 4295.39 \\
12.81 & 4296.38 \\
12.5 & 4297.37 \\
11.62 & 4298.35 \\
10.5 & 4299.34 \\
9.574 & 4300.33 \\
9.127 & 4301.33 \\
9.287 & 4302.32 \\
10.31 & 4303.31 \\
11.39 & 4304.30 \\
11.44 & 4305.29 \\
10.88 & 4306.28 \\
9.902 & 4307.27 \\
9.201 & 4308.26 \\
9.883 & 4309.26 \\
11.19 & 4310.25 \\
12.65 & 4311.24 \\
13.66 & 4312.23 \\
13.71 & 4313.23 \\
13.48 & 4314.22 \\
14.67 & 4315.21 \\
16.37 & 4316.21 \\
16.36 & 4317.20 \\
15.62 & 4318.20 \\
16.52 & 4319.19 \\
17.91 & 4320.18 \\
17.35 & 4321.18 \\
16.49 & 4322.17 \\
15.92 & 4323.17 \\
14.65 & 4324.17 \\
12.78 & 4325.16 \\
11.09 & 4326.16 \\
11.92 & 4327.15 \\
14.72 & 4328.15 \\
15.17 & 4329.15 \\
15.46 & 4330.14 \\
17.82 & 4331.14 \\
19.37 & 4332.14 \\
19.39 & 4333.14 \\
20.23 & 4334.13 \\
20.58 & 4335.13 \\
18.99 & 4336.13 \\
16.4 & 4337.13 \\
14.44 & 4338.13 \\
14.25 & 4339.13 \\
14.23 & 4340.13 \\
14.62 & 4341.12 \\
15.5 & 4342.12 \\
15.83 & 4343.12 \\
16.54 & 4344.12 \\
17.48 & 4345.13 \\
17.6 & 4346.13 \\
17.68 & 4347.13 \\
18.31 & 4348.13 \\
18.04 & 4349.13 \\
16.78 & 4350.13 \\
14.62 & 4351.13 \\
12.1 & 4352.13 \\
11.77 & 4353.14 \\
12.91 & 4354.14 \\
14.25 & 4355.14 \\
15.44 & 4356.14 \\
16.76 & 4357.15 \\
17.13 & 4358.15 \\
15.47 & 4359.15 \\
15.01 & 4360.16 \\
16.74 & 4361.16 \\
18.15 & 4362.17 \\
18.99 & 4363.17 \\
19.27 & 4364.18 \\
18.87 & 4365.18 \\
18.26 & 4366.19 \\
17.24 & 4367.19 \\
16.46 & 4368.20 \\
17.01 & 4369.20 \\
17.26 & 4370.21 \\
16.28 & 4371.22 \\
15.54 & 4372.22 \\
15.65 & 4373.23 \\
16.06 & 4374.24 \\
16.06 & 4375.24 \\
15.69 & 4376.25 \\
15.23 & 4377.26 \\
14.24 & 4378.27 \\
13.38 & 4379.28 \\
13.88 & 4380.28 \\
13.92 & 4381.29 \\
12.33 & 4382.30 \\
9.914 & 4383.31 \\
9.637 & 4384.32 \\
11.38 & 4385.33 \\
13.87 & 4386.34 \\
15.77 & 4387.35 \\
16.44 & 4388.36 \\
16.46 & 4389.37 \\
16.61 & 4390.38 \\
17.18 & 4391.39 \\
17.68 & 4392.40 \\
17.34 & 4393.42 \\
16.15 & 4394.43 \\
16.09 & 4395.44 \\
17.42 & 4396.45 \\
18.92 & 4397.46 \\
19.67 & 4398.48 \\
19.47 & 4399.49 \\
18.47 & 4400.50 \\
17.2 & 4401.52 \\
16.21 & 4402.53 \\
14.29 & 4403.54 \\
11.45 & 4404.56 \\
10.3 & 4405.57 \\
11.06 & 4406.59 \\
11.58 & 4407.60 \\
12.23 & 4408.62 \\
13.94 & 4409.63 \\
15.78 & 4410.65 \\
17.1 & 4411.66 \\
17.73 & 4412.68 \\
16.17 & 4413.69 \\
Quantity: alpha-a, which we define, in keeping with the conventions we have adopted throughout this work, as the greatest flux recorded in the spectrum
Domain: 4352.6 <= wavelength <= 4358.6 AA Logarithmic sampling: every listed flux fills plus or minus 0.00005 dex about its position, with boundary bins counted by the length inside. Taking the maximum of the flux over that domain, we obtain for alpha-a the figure 17.13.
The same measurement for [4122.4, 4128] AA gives 13.77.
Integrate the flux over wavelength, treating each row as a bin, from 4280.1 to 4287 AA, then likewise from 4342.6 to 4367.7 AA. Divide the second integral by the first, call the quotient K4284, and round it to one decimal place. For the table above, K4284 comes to 5.1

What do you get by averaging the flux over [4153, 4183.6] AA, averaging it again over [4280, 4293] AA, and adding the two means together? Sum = 21.8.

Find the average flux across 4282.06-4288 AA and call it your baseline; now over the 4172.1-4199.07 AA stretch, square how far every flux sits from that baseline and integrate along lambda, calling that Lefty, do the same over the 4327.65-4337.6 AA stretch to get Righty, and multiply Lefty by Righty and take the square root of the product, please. 172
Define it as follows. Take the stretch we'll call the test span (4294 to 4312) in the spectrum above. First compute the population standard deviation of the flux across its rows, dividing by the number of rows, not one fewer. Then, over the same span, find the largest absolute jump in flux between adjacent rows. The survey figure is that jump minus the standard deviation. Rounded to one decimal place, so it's 0.2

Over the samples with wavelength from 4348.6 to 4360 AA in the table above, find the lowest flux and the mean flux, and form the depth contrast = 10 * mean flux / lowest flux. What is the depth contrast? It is 12.8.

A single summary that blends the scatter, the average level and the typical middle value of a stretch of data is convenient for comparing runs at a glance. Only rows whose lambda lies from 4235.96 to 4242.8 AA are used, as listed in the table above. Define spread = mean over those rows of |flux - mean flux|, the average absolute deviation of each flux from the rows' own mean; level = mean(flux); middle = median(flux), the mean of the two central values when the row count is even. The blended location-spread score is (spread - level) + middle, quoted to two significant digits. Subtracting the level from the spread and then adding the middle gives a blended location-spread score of 1.1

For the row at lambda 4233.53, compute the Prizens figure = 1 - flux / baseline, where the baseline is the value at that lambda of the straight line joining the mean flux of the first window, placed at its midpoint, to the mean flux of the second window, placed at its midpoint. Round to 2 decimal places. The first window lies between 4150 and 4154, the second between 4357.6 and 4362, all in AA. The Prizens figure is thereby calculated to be 0.30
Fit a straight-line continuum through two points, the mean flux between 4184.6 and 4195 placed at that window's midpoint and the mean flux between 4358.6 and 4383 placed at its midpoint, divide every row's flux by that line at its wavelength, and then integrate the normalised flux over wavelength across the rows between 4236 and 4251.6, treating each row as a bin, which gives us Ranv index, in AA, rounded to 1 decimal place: 12.4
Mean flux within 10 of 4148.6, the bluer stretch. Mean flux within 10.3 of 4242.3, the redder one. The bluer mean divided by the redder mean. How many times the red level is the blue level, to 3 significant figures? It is 1.06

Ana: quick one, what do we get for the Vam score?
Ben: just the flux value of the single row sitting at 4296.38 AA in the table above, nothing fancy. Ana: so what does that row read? 12.81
